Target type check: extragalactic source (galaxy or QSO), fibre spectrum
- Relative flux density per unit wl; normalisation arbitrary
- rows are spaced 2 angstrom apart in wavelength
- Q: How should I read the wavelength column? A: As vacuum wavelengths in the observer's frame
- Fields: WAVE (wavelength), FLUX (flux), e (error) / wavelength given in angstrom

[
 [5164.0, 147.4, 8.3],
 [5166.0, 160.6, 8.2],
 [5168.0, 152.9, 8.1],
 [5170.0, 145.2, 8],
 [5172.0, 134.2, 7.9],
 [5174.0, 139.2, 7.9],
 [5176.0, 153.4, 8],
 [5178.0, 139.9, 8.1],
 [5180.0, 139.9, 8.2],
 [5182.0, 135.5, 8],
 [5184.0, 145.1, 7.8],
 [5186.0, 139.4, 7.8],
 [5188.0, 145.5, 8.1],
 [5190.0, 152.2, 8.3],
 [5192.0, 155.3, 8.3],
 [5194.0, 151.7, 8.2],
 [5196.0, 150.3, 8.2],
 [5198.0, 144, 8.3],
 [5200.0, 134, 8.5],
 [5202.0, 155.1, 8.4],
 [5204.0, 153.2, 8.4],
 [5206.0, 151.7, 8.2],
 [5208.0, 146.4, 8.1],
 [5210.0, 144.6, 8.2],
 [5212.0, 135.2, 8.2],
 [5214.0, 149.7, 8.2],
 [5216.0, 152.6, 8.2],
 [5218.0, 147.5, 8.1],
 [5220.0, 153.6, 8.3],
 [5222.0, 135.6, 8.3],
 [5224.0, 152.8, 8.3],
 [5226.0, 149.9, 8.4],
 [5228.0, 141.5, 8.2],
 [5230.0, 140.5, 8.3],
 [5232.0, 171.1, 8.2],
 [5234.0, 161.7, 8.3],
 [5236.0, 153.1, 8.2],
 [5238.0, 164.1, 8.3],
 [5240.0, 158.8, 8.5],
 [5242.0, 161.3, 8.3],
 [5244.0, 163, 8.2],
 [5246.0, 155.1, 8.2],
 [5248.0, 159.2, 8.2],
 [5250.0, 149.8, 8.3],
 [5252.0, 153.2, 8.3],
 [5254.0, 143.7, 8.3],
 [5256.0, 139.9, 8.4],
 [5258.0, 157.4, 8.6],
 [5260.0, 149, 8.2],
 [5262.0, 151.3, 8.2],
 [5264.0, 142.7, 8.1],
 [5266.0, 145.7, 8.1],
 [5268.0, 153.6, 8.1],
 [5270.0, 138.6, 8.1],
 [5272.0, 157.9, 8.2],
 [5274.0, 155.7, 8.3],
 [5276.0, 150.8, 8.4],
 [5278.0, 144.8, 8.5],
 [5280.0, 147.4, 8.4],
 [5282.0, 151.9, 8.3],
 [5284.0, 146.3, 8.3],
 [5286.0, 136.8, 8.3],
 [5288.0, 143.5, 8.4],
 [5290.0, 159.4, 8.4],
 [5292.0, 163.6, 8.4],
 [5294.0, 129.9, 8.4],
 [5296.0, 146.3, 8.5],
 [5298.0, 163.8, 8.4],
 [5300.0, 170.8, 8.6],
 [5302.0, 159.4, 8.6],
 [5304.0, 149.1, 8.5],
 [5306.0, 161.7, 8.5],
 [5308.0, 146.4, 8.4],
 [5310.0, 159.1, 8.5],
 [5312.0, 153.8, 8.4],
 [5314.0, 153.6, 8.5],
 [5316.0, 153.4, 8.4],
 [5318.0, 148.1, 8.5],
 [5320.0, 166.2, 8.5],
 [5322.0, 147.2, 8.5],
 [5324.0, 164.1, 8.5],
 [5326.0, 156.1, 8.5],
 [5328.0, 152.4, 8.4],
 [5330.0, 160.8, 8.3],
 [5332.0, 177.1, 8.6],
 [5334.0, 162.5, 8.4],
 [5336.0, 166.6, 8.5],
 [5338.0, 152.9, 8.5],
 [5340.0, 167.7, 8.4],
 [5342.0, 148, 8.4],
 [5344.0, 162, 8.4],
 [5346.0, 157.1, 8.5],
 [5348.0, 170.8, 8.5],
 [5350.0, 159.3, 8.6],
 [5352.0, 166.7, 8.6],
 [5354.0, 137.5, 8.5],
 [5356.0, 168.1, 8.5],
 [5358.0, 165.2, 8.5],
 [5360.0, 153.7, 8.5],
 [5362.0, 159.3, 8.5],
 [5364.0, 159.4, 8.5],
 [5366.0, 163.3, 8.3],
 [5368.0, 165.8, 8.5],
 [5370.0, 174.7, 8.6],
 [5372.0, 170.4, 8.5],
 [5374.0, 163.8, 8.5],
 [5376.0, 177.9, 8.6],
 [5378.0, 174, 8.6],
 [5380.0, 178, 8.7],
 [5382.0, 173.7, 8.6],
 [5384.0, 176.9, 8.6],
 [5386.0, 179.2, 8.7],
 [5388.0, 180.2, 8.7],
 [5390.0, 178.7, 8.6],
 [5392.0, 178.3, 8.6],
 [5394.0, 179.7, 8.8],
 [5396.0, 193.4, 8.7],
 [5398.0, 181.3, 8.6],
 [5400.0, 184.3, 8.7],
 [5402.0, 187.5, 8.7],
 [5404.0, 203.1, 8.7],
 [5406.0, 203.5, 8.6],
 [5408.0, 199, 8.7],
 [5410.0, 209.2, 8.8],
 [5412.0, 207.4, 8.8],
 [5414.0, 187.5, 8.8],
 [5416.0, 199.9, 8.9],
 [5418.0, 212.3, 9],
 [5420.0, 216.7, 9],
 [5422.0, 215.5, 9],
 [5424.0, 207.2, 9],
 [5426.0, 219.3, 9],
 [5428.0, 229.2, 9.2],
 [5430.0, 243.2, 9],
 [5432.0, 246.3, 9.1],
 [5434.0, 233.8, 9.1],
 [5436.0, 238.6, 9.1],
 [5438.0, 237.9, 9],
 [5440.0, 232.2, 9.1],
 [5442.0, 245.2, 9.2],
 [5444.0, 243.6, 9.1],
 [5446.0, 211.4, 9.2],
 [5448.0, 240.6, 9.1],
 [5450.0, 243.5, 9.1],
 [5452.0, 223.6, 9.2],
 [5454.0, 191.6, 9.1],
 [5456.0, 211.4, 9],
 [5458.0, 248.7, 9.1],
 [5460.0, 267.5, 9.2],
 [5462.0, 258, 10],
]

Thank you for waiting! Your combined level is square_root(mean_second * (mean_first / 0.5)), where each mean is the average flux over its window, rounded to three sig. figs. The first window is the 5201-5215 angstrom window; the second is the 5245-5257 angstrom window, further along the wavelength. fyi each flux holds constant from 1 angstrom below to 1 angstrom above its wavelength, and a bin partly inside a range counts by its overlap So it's 211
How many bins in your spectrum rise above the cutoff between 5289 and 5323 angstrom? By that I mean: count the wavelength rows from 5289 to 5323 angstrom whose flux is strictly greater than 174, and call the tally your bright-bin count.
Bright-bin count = 0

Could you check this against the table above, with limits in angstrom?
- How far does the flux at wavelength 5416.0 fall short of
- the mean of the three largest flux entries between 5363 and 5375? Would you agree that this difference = -30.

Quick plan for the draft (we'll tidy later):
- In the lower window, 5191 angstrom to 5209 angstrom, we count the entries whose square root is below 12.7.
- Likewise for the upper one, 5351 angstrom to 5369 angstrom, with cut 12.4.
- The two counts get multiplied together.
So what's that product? 18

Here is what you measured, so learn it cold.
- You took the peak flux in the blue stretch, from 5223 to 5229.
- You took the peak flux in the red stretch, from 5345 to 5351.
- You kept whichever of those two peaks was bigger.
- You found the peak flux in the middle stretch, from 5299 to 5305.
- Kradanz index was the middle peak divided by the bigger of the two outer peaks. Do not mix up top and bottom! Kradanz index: 1.00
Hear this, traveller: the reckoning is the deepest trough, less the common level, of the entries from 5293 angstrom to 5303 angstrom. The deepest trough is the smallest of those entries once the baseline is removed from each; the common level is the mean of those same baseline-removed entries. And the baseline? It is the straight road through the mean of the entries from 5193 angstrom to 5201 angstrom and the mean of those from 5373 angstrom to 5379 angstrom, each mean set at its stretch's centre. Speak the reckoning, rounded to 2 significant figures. -24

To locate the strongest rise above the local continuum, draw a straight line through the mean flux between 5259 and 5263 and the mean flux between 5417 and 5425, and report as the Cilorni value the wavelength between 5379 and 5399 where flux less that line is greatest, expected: 5396.0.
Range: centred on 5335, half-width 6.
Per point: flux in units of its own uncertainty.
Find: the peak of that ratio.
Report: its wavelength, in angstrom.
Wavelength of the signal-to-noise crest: 5332.0 angstrom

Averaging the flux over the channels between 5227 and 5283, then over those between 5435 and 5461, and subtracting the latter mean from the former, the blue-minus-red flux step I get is -81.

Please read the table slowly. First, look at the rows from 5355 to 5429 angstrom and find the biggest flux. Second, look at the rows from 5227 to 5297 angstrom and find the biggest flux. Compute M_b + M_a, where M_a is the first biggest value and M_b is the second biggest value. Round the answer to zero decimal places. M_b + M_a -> 400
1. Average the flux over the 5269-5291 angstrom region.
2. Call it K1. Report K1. 148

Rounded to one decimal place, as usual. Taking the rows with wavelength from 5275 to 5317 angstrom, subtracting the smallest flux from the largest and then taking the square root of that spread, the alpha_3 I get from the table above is 6.4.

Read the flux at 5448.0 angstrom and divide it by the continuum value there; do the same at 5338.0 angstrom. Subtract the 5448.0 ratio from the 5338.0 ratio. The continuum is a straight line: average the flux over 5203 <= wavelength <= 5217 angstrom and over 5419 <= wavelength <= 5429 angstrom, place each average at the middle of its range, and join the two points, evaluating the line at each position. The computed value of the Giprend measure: -0.26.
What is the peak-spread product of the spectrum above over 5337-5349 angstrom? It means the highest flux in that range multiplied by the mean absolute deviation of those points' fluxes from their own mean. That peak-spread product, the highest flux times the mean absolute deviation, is 1210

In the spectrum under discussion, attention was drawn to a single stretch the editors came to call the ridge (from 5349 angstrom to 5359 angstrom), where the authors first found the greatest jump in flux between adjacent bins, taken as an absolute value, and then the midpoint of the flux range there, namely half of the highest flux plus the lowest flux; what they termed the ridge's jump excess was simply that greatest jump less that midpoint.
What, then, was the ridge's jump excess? -122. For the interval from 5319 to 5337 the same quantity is -143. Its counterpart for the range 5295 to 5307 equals -141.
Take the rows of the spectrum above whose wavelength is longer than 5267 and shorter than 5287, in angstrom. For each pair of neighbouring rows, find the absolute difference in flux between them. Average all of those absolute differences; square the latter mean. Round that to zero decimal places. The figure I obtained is 60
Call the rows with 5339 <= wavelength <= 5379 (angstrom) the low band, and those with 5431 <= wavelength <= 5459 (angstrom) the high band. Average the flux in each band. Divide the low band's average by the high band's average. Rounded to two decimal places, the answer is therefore 0.70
